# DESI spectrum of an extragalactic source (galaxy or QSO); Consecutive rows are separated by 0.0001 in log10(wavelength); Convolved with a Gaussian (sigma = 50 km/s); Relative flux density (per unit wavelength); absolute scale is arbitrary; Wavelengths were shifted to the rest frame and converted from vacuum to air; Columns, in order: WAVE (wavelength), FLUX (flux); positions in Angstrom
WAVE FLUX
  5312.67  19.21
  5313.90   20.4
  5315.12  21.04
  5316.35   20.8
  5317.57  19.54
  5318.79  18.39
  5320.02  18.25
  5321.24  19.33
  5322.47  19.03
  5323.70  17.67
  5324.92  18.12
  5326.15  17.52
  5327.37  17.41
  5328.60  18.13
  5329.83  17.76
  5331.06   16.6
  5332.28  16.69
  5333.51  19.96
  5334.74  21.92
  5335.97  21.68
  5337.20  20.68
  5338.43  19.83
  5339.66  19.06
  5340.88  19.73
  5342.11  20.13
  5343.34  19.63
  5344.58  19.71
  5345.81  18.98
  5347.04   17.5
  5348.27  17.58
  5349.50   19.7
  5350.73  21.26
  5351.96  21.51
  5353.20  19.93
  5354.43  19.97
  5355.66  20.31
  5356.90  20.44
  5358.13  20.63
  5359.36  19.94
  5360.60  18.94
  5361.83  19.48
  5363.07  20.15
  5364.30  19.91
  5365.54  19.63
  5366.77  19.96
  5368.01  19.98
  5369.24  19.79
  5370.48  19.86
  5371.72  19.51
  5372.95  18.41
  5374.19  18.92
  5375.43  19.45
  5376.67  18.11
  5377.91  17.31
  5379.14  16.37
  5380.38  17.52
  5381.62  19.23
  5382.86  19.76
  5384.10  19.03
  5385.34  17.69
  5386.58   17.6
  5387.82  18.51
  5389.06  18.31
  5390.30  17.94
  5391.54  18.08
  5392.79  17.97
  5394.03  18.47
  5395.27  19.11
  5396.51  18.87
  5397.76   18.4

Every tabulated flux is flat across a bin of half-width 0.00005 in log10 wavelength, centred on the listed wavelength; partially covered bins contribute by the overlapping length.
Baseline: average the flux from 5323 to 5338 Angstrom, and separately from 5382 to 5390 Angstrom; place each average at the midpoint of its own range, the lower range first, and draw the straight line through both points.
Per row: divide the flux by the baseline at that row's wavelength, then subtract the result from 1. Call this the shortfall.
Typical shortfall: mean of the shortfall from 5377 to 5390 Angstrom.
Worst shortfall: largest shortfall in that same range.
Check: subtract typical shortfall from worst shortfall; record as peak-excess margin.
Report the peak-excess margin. 0.10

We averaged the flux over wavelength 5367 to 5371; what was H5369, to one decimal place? 19.9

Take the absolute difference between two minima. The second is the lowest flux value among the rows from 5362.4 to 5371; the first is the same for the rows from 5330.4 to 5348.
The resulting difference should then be 3.0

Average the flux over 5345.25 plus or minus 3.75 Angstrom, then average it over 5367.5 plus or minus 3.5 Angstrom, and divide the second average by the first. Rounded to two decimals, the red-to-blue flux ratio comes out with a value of 1.05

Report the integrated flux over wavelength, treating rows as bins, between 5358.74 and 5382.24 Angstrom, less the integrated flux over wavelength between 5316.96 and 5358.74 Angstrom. -356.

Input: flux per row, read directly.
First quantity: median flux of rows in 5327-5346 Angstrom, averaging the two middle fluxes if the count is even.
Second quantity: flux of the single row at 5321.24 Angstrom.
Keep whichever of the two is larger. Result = 19.7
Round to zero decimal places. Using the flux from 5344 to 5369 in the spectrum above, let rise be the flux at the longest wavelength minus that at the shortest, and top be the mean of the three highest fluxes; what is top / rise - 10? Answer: 68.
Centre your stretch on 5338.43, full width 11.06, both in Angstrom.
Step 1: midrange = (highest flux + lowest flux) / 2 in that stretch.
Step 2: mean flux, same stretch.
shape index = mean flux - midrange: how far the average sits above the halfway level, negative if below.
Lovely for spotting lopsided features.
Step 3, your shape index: -0.20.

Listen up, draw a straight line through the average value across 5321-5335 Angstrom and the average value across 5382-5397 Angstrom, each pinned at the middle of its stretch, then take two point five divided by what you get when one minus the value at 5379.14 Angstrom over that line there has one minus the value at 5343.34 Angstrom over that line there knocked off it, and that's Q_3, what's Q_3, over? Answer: 14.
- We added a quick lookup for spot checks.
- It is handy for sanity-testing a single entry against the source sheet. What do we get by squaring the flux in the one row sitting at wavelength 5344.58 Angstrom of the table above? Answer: 388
